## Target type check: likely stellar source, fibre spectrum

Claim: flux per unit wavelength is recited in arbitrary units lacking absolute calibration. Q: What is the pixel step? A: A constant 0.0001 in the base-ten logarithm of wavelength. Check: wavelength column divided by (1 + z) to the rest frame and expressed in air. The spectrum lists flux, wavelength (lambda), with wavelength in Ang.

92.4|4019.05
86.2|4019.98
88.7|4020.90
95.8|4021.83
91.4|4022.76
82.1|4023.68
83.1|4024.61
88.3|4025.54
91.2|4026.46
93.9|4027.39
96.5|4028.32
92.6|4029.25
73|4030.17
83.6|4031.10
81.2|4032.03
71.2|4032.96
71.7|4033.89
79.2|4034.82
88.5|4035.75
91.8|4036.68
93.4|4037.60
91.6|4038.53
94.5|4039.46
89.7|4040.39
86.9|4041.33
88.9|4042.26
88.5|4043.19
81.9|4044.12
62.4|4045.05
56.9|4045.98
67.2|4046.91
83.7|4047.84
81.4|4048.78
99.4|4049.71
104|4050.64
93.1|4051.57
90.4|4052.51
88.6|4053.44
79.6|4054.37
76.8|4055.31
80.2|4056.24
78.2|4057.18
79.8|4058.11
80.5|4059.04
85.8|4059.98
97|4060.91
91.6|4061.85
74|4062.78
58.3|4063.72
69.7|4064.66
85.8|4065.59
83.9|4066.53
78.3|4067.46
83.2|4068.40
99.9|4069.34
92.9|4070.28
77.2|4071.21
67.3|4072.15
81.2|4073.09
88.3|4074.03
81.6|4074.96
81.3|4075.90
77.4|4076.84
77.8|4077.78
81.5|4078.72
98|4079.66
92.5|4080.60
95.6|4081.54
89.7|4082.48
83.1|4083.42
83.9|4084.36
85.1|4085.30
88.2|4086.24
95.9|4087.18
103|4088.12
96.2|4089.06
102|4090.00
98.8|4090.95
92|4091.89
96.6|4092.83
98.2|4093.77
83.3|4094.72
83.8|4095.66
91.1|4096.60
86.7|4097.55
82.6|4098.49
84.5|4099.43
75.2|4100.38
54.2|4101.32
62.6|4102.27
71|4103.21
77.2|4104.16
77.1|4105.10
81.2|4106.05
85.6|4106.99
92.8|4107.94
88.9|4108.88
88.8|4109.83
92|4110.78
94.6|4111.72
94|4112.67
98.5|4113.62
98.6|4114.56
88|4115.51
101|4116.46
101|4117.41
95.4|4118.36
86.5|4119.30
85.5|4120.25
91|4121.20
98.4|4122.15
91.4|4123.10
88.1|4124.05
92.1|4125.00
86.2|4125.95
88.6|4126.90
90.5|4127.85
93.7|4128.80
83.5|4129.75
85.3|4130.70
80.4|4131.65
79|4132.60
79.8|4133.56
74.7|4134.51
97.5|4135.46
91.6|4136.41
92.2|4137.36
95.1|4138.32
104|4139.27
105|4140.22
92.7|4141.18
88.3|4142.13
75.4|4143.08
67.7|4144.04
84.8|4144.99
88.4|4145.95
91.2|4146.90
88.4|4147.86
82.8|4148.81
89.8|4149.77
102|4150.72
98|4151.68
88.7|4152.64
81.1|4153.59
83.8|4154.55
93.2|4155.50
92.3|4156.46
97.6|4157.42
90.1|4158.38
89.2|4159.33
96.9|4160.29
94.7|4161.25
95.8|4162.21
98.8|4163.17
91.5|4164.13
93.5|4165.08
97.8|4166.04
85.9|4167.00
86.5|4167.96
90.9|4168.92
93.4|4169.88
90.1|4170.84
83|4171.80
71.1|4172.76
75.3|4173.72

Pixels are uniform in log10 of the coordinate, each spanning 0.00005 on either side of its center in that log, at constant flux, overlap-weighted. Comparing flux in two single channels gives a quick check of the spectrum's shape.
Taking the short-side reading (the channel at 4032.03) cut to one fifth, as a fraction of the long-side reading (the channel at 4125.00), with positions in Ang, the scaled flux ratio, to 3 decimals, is 0.176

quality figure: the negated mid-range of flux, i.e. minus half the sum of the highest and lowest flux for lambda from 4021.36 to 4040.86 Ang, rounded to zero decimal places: -84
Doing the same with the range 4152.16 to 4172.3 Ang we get -90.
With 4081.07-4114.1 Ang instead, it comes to -79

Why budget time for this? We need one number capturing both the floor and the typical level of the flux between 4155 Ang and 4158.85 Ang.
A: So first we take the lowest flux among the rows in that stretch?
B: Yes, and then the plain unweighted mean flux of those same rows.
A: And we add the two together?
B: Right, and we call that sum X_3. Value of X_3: 183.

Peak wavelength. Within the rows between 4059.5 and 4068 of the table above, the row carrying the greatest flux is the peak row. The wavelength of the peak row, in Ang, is 4060.91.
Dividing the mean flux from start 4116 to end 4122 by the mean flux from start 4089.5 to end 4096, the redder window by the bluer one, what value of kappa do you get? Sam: 1.00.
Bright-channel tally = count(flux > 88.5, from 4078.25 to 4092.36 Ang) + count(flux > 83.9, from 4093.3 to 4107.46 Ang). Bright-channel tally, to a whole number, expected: 15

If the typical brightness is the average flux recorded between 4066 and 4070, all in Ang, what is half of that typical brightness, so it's 43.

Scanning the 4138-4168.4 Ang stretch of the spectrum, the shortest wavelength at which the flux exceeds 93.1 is 4138.32 Ang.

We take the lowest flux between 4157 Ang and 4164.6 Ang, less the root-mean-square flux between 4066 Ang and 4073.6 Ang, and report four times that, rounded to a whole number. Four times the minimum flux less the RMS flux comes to 23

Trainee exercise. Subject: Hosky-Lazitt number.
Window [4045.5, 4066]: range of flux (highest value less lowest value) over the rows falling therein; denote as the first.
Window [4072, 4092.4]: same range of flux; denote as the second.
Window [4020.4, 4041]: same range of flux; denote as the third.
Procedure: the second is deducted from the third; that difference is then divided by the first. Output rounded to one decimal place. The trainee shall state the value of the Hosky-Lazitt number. -0.2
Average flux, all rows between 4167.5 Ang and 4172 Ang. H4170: 89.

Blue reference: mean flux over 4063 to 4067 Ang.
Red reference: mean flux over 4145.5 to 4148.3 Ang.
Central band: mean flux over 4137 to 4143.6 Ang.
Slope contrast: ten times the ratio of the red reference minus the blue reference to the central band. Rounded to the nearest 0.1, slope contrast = 1.6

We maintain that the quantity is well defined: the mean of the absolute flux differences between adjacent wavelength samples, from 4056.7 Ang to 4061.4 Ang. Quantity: 4.7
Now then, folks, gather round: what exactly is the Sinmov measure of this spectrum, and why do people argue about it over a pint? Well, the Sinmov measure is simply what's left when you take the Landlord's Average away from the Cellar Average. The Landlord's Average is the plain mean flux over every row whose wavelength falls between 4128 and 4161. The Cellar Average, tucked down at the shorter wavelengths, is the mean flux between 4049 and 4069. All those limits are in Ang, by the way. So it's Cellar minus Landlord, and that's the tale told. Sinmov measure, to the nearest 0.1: -5.2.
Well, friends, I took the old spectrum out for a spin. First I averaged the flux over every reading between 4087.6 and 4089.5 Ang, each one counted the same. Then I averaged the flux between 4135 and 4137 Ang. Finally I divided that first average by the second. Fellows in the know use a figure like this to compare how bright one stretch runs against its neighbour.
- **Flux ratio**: 1.05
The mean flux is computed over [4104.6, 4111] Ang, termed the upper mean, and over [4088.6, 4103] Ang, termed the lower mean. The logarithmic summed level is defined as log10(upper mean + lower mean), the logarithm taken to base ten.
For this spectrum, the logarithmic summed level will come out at 2.24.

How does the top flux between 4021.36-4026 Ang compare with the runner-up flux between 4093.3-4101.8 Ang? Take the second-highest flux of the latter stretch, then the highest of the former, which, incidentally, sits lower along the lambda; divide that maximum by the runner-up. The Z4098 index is 1.05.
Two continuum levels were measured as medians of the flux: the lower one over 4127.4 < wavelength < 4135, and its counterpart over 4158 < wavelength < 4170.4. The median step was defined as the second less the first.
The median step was 11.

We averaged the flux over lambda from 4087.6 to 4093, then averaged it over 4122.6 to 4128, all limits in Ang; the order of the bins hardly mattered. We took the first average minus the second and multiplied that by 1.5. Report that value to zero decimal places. 13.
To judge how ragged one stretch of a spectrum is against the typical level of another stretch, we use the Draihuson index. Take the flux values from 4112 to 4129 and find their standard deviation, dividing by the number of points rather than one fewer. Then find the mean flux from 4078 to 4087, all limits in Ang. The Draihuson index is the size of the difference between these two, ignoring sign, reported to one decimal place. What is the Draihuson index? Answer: 83.6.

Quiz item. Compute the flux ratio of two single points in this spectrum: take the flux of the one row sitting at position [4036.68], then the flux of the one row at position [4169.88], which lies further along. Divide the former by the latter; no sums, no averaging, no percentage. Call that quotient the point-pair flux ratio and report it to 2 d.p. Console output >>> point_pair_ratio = 0.98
